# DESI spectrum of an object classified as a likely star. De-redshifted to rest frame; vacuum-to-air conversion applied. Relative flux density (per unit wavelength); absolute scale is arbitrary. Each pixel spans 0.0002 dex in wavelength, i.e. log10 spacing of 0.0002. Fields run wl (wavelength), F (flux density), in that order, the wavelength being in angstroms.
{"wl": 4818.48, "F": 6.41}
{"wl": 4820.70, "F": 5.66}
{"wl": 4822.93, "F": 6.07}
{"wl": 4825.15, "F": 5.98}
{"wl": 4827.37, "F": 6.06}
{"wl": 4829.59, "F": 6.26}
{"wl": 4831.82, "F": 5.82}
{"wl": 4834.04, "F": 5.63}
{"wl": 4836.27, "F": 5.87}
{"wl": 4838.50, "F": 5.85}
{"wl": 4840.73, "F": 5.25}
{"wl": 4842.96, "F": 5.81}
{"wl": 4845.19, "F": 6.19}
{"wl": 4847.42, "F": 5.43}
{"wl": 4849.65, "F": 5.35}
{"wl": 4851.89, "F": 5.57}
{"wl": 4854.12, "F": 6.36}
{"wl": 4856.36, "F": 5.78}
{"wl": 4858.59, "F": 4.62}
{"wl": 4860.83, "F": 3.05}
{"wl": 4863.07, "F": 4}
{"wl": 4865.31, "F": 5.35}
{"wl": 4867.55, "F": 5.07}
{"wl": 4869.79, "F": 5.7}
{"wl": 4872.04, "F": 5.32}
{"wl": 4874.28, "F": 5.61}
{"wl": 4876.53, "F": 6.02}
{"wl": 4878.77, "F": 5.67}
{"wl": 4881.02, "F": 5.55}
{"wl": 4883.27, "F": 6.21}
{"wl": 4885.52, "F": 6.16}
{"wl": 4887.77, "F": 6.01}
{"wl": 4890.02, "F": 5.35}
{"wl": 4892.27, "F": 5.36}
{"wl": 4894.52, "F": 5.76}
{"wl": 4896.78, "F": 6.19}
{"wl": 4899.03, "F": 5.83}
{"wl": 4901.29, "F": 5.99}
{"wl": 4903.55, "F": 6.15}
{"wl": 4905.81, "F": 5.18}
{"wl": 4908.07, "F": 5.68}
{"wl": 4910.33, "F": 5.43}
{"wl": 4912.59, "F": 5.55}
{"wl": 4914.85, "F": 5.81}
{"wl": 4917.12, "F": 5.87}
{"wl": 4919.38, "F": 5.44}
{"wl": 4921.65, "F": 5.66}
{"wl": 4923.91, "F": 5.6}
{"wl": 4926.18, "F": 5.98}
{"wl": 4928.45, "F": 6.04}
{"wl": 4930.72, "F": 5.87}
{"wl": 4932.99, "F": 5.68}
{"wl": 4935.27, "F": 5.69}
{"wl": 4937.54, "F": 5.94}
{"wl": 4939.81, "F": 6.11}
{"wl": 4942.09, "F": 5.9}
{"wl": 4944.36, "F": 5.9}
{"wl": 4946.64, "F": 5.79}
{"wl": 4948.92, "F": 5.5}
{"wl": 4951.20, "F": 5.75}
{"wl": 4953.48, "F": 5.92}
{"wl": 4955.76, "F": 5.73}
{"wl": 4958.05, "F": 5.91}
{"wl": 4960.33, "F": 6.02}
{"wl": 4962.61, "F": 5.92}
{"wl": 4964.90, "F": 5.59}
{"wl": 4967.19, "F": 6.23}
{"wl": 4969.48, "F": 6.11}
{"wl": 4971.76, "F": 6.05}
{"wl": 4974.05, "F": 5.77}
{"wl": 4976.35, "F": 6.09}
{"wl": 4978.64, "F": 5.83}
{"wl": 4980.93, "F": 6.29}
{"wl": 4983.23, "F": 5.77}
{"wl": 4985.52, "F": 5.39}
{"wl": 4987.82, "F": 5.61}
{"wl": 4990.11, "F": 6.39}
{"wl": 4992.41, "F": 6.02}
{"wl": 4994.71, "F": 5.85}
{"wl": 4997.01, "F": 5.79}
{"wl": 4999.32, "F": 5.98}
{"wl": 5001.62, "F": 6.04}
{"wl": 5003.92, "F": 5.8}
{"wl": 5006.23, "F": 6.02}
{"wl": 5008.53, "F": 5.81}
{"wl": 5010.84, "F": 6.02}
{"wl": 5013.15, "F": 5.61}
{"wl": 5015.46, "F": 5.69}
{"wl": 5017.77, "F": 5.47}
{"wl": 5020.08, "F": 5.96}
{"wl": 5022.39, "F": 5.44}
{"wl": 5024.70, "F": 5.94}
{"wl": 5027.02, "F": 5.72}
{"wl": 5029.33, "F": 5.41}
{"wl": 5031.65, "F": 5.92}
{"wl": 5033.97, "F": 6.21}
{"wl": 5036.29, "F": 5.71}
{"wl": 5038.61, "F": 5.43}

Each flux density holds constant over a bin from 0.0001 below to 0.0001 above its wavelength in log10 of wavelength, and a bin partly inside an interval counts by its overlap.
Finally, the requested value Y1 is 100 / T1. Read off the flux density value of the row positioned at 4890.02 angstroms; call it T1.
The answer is 18.7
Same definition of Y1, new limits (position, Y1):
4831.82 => 17.2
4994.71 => 17.1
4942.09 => 16.9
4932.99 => 17.6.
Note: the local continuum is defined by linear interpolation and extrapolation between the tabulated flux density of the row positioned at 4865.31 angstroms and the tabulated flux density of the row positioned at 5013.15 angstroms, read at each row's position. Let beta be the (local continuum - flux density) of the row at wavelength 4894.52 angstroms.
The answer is -0.36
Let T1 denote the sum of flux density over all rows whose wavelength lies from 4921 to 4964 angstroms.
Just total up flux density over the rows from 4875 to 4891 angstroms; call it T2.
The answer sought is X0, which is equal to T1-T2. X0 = 70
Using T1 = 111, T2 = 41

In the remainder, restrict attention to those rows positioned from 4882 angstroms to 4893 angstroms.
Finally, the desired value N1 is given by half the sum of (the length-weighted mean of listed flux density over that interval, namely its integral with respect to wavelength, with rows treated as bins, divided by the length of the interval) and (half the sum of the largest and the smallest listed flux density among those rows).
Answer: 5.81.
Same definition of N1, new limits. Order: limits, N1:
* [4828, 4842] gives 5.77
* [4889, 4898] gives 5.72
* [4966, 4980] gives 6.01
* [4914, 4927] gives 5.71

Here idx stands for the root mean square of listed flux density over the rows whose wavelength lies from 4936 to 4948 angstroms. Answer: 5.93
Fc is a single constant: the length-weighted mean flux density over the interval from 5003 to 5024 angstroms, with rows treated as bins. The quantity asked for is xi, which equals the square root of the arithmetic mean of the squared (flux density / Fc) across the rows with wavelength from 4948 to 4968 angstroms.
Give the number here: 1.01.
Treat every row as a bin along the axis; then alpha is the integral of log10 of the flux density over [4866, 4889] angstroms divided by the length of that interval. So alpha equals 0.757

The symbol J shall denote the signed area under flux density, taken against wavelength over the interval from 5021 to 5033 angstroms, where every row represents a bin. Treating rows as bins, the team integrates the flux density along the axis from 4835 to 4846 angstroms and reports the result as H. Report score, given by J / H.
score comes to 1.08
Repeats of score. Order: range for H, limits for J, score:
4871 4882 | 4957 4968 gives 1.05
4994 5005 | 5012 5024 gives 1.05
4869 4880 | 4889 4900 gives 1.01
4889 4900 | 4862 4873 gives 0.89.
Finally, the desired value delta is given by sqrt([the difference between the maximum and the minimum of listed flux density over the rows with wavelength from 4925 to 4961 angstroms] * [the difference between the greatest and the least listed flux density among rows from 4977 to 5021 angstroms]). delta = 0.78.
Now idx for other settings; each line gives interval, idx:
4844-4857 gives 5.79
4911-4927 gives 5.70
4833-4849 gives 5.73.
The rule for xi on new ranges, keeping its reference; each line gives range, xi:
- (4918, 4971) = 1.01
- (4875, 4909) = 1.01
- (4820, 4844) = 1.01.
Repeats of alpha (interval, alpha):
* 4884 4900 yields 0.764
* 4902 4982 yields 0.765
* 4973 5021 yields 0.768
